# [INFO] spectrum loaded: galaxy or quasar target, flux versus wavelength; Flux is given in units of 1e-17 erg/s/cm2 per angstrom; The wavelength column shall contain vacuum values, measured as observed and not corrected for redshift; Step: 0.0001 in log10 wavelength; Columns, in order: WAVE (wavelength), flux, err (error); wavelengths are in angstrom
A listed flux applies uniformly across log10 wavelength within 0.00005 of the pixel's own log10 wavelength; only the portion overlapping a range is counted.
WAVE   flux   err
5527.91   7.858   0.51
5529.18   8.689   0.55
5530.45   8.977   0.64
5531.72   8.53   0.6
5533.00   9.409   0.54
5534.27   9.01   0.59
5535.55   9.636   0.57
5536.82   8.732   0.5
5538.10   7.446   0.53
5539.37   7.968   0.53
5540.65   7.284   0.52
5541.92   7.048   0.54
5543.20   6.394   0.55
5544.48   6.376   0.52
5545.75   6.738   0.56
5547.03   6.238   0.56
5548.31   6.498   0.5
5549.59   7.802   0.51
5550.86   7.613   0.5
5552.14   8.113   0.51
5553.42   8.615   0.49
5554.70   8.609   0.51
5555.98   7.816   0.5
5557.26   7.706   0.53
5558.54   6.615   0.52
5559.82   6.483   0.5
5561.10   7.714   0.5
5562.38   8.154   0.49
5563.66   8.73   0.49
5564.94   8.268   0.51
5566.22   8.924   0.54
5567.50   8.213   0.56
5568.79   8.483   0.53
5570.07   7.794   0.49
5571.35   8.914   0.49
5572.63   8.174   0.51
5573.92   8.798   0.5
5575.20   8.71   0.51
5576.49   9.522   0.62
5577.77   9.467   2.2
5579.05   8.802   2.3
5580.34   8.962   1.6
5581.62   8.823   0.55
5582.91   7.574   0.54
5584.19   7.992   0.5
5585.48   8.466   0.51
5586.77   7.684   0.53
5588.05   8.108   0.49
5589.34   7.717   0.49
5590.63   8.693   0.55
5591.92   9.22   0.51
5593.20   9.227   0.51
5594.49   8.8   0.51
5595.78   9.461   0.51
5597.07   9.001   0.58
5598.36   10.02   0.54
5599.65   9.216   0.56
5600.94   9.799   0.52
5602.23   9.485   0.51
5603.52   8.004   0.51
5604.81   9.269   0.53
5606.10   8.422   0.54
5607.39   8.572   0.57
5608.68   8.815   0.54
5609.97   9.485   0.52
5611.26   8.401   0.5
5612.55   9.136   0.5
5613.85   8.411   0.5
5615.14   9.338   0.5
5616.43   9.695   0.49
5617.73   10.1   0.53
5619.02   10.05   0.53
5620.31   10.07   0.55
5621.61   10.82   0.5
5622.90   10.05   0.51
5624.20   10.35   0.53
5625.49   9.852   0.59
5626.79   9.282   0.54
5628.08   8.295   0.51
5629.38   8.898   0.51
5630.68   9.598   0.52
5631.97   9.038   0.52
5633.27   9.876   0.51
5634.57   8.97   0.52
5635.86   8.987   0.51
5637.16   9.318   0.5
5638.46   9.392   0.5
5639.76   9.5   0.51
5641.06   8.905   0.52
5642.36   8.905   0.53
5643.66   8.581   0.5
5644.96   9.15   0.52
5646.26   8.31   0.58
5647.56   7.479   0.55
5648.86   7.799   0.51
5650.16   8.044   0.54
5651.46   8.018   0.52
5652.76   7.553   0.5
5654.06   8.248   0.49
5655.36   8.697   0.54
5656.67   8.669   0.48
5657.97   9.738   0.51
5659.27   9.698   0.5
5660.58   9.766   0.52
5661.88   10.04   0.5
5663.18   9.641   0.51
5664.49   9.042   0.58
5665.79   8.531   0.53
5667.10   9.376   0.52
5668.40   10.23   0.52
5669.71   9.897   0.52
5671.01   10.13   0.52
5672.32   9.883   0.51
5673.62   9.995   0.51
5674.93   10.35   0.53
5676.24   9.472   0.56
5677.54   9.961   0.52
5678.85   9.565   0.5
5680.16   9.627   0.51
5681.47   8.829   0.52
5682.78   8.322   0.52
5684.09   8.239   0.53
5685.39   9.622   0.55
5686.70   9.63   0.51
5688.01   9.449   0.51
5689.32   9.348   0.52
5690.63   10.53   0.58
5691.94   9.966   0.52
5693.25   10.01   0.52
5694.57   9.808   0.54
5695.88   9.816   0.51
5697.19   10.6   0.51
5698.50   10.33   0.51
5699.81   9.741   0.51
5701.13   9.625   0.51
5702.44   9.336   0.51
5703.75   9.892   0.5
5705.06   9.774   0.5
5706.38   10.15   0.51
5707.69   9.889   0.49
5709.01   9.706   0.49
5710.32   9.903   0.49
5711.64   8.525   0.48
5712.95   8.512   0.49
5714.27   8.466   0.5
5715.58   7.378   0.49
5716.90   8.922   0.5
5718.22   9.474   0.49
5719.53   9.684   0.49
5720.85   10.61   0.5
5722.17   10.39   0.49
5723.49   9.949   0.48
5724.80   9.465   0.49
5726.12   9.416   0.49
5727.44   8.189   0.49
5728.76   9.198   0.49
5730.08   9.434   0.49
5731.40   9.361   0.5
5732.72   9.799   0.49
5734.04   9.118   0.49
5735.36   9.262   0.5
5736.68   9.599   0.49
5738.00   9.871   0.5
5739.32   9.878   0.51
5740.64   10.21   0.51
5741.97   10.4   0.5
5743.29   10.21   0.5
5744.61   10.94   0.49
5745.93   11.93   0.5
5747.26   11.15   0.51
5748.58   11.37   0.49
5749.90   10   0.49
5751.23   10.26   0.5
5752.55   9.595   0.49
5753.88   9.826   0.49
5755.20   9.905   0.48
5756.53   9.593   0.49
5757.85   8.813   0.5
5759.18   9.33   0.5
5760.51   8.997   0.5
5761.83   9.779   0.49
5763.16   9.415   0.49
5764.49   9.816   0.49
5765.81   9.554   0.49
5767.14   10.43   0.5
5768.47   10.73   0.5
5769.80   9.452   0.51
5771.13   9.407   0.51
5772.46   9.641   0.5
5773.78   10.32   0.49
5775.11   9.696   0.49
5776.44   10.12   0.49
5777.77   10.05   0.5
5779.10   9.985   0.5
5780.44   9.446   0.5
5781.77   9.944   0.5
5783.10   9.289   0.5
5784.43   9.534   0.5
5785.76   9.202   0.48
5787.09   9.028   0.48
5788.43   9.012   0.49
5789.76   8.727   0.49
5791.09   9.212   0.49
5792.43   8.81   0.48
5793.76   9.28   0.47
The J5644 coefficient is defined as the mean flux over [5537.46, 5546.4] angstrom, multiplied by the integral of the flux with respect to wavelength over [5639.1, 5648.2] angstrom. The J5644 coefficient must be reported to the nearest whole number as 556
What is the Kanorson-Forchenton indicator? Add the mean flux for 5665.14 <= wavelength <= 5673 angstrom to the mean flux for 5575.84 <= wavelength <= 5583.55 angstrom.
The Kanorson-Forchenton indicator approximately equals 18.5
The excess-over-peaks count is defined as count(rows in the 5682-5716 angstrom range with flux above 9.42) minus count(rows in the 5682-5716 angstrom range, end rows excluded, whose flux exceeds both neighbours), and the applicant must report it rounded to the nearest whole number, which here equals 11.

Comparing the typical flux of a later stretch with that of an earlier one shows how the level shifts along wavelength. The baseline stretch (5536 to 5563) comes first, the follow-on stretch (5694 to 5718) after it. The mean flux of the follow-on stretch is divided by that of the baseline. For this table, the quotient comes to 1.27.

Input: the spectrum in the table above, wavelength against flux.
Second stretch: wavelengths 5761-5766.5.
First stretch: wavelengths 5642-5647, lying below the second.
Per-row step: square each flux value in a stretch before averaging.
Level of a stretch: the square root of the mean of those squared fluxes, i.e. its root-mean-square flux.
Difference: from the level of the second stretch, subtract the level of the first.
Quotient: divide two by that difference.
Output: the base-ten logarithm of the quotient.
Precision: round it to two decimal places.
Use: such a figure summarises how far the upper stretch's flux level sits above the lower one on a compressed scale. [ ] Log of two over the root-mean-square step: 0.35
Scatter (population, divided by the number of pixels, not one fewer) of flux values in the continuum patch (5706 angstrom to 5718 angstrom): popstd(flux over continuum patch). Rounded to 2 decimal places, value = 0.87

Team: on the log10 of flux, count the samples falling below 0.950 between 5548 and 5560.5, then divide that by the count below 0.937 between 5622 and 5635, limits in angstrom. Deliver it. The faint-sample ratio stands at 10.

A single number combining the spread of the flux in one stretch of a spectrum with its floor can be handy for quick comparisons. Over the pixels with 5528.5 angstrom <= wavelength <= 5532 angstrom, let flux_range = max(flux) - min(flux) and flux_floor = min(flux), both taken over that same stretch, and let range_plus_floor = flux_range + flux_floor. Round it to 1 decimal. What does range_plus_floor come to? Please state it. 9.0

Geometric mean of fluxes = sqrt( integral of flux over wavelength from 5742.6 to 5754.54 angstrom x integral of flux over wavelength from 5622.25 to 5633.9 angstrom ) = 118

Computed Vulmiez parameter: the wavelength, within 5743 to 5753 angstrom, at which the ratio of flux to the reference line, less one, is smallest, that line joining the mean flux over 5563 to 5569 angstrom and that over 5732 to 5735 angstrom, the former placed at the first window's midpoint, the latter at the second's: 5752.55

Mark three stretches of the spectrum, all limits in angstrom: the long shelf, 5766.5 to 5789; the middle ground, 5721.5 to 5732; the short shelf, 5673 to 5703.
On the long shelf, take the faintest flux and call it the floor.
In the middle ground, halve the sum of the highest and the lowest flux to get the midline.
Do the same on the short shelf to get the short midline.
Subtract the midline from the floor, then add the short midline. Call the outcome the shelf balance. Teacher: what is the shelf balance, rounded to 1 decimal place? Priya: 9.1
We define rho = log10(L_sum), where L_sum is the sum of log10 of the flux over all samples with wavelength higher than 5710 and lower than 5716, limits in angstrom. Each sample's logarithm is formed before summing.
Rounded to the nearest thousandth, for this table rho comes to 0.668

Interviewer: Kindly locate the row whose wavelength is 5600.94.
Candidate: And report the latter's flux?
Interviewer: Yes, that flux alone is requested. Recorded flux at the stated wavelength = 9.799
